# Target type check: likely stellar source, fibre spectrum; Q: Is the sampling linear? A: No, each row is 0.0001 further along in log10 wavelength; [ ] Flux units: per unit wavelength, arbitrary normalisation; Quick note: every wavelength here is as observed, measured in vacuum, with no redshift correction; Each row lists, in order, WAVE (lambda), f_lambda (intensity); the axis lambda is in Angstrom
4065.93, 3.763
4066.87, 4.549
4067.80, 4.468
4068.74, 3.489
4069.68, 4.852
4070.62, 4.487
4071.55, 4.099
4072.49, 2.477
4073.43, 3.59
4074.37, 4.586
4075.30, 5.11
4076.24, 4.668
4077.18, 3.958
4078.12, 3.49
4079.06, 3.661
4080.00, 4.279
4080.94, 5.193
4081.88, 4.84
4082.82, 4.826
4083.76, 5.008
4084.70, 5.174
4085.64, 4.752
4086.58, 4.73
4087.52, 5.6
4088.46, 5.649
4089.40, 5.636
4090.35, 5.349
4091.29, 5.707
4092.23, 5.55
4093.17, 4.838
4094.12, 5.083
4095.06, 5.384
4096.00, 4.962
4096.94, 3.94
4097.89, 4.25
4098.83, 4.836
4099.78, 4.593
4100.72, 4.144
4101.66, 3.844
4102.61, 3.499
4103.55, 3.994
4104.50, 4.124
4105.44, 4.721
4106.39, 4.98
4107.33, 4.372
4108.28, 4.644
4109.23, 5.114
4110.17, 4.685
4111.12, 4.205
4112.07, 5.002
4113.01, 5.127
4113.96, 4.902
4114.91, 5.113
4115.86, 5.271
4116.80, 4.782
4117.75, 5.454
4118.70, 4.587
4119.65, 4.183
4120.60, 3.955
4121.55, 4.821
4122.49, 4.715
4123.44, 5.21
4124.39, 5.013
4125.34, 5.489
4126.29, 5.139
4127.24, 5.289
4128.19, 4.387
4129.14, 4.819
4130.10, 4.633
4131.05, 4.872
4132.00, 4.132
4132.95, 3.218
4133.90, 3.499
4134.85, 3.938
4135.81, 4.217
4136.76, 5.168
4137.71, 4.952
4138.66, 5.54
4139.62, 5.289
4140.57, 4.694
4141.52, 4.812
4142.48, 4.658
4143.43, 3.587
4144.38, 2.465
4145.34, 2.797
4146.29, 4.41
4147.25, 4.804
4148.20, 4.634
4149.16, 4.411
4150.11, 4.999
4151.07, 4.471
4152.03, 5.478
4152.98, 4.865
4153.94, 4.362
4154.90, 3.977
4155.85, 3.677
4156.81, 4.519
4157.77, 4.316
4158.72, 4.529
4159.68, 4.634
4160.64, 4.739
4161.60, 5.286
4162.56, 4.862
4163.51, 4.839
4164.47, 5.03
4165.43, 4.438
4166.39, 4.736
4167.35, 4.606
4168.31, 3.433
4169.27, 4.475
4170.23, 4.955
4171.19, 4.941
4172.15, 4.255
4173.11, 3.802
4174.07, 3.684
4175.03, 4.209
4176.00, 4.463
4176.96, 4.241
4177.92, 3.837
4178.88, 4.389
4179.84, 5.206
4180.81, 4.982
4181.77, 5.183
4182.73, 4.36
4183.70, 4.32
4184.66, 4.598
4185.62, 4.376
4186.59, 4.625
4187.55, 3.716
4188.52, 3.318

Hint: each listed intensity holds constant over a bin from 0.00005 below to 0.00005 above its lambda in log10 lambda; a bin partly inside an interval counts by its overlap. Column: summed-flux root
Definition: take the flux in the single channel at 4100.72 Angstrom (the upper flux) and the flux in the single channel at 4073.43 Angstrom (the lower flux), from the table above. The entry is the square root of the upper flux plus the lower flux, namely 2.78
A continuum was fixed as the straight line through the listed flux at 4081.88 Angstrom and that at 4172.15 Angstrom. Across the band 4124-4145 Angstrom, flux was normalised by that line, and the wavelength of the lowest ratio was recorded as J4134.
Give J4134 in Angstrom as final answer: 4144.38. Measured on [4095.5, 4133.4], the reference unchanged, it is 4132.95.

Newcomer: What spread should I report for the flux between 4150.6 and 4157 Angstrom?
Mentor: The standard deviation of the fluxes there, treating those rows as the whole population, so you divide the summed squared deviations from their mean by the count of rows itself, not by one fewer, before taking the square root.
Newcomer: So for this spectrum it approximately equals 0.54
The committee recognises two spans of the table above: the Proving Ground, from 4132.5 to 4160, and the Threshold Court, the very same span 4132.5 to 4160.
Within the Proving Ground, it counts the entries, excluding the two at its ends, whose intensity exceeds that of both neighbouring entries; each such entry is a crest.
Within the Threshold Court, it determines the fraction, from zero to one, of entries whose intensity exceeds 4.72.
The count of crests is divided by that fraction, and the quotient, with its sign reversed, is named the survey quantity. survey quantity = -23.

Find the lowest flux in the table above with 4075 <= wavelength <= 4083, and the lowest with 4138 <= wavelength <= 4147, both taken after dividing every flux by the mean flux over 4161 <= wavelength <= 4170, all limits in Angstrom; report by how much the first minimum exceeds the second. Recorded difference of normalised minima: 0.2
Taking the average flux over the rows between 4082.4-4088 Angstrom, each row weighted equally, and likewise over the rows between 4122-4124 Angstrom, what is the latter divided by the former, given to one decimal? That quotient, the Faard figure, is 1.0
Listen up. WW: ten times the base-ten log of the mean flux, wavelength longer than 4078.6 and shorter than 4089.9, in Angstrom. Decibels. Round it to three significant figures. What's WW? 6.94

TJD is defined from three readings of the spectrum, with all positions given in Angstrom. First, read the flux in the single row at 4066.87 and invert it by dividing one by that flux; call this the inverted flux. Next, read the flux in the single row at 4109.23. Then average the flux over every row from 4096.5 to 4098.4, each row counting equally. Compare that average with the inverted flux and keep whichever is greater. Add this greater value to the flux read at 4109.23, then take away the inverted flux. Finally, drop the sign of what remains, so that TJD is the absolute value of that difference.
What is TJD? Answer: 9.0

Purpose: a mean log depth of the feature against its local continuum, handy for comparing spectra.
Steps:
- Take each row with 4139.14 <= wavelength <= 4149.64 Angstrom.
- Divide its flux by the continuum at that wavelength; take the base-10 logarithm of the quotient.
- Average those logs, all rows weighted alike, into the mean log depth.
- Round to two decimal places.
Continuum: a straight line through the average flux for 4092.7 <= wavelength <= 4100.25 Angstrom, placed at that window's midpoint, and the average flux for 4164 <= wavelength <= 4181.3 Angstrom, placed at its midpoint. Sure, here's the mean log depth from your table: -0.04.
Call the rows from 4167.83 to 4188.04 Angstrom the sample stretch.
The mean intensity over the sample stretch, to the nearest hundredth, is 4.38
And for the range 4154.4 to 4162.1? 4.46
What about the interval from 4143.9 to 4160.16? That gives 4.31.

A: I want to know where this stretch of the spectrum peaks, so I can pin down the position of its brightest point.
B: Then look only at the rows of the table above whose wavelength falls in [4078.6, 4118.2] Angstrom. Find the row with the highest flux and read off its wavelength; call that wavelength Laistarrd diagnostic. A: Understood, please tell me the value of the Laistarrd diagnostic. 4091.29 Angstrom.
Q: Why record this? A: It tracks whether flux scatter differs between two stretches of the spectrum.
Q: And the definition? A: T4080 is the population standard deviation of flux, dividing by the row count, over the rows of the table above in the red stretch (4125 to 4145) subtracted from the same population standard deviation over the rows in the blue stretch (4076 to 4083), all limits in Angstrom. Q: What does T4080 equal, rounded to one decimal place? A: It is -0.2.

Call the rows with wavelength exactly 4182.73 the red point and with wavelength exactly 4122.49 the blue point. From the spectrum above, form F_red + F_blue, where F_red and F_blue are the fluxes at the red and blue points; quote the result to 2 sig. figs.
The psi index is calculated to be 9.1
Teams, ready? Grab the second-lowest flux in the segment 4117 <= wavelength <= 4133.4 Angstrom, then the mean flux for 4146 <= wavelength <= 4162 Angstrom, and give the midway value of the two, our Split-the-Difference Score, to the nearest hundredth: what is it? 4.27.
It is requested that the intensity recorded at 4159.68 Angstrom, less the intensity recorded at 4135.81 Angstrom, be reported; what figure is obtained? 0.4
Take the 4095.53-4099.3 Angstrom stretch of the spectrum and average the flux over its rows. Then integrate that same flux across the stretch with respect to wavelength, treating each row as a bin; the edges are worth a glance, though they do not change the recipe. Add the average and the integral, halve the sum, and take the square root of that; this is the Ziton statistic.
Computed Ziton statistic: 3.28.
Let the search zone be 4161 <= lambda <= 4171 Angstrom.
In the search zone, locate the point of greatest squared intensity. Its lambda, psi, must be 4161.60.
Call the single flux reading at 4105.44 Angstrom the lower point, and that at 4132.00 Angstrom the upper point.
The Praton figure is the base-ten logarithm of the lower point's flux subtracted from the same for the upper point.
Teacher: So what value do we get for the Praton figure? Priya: -0.06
